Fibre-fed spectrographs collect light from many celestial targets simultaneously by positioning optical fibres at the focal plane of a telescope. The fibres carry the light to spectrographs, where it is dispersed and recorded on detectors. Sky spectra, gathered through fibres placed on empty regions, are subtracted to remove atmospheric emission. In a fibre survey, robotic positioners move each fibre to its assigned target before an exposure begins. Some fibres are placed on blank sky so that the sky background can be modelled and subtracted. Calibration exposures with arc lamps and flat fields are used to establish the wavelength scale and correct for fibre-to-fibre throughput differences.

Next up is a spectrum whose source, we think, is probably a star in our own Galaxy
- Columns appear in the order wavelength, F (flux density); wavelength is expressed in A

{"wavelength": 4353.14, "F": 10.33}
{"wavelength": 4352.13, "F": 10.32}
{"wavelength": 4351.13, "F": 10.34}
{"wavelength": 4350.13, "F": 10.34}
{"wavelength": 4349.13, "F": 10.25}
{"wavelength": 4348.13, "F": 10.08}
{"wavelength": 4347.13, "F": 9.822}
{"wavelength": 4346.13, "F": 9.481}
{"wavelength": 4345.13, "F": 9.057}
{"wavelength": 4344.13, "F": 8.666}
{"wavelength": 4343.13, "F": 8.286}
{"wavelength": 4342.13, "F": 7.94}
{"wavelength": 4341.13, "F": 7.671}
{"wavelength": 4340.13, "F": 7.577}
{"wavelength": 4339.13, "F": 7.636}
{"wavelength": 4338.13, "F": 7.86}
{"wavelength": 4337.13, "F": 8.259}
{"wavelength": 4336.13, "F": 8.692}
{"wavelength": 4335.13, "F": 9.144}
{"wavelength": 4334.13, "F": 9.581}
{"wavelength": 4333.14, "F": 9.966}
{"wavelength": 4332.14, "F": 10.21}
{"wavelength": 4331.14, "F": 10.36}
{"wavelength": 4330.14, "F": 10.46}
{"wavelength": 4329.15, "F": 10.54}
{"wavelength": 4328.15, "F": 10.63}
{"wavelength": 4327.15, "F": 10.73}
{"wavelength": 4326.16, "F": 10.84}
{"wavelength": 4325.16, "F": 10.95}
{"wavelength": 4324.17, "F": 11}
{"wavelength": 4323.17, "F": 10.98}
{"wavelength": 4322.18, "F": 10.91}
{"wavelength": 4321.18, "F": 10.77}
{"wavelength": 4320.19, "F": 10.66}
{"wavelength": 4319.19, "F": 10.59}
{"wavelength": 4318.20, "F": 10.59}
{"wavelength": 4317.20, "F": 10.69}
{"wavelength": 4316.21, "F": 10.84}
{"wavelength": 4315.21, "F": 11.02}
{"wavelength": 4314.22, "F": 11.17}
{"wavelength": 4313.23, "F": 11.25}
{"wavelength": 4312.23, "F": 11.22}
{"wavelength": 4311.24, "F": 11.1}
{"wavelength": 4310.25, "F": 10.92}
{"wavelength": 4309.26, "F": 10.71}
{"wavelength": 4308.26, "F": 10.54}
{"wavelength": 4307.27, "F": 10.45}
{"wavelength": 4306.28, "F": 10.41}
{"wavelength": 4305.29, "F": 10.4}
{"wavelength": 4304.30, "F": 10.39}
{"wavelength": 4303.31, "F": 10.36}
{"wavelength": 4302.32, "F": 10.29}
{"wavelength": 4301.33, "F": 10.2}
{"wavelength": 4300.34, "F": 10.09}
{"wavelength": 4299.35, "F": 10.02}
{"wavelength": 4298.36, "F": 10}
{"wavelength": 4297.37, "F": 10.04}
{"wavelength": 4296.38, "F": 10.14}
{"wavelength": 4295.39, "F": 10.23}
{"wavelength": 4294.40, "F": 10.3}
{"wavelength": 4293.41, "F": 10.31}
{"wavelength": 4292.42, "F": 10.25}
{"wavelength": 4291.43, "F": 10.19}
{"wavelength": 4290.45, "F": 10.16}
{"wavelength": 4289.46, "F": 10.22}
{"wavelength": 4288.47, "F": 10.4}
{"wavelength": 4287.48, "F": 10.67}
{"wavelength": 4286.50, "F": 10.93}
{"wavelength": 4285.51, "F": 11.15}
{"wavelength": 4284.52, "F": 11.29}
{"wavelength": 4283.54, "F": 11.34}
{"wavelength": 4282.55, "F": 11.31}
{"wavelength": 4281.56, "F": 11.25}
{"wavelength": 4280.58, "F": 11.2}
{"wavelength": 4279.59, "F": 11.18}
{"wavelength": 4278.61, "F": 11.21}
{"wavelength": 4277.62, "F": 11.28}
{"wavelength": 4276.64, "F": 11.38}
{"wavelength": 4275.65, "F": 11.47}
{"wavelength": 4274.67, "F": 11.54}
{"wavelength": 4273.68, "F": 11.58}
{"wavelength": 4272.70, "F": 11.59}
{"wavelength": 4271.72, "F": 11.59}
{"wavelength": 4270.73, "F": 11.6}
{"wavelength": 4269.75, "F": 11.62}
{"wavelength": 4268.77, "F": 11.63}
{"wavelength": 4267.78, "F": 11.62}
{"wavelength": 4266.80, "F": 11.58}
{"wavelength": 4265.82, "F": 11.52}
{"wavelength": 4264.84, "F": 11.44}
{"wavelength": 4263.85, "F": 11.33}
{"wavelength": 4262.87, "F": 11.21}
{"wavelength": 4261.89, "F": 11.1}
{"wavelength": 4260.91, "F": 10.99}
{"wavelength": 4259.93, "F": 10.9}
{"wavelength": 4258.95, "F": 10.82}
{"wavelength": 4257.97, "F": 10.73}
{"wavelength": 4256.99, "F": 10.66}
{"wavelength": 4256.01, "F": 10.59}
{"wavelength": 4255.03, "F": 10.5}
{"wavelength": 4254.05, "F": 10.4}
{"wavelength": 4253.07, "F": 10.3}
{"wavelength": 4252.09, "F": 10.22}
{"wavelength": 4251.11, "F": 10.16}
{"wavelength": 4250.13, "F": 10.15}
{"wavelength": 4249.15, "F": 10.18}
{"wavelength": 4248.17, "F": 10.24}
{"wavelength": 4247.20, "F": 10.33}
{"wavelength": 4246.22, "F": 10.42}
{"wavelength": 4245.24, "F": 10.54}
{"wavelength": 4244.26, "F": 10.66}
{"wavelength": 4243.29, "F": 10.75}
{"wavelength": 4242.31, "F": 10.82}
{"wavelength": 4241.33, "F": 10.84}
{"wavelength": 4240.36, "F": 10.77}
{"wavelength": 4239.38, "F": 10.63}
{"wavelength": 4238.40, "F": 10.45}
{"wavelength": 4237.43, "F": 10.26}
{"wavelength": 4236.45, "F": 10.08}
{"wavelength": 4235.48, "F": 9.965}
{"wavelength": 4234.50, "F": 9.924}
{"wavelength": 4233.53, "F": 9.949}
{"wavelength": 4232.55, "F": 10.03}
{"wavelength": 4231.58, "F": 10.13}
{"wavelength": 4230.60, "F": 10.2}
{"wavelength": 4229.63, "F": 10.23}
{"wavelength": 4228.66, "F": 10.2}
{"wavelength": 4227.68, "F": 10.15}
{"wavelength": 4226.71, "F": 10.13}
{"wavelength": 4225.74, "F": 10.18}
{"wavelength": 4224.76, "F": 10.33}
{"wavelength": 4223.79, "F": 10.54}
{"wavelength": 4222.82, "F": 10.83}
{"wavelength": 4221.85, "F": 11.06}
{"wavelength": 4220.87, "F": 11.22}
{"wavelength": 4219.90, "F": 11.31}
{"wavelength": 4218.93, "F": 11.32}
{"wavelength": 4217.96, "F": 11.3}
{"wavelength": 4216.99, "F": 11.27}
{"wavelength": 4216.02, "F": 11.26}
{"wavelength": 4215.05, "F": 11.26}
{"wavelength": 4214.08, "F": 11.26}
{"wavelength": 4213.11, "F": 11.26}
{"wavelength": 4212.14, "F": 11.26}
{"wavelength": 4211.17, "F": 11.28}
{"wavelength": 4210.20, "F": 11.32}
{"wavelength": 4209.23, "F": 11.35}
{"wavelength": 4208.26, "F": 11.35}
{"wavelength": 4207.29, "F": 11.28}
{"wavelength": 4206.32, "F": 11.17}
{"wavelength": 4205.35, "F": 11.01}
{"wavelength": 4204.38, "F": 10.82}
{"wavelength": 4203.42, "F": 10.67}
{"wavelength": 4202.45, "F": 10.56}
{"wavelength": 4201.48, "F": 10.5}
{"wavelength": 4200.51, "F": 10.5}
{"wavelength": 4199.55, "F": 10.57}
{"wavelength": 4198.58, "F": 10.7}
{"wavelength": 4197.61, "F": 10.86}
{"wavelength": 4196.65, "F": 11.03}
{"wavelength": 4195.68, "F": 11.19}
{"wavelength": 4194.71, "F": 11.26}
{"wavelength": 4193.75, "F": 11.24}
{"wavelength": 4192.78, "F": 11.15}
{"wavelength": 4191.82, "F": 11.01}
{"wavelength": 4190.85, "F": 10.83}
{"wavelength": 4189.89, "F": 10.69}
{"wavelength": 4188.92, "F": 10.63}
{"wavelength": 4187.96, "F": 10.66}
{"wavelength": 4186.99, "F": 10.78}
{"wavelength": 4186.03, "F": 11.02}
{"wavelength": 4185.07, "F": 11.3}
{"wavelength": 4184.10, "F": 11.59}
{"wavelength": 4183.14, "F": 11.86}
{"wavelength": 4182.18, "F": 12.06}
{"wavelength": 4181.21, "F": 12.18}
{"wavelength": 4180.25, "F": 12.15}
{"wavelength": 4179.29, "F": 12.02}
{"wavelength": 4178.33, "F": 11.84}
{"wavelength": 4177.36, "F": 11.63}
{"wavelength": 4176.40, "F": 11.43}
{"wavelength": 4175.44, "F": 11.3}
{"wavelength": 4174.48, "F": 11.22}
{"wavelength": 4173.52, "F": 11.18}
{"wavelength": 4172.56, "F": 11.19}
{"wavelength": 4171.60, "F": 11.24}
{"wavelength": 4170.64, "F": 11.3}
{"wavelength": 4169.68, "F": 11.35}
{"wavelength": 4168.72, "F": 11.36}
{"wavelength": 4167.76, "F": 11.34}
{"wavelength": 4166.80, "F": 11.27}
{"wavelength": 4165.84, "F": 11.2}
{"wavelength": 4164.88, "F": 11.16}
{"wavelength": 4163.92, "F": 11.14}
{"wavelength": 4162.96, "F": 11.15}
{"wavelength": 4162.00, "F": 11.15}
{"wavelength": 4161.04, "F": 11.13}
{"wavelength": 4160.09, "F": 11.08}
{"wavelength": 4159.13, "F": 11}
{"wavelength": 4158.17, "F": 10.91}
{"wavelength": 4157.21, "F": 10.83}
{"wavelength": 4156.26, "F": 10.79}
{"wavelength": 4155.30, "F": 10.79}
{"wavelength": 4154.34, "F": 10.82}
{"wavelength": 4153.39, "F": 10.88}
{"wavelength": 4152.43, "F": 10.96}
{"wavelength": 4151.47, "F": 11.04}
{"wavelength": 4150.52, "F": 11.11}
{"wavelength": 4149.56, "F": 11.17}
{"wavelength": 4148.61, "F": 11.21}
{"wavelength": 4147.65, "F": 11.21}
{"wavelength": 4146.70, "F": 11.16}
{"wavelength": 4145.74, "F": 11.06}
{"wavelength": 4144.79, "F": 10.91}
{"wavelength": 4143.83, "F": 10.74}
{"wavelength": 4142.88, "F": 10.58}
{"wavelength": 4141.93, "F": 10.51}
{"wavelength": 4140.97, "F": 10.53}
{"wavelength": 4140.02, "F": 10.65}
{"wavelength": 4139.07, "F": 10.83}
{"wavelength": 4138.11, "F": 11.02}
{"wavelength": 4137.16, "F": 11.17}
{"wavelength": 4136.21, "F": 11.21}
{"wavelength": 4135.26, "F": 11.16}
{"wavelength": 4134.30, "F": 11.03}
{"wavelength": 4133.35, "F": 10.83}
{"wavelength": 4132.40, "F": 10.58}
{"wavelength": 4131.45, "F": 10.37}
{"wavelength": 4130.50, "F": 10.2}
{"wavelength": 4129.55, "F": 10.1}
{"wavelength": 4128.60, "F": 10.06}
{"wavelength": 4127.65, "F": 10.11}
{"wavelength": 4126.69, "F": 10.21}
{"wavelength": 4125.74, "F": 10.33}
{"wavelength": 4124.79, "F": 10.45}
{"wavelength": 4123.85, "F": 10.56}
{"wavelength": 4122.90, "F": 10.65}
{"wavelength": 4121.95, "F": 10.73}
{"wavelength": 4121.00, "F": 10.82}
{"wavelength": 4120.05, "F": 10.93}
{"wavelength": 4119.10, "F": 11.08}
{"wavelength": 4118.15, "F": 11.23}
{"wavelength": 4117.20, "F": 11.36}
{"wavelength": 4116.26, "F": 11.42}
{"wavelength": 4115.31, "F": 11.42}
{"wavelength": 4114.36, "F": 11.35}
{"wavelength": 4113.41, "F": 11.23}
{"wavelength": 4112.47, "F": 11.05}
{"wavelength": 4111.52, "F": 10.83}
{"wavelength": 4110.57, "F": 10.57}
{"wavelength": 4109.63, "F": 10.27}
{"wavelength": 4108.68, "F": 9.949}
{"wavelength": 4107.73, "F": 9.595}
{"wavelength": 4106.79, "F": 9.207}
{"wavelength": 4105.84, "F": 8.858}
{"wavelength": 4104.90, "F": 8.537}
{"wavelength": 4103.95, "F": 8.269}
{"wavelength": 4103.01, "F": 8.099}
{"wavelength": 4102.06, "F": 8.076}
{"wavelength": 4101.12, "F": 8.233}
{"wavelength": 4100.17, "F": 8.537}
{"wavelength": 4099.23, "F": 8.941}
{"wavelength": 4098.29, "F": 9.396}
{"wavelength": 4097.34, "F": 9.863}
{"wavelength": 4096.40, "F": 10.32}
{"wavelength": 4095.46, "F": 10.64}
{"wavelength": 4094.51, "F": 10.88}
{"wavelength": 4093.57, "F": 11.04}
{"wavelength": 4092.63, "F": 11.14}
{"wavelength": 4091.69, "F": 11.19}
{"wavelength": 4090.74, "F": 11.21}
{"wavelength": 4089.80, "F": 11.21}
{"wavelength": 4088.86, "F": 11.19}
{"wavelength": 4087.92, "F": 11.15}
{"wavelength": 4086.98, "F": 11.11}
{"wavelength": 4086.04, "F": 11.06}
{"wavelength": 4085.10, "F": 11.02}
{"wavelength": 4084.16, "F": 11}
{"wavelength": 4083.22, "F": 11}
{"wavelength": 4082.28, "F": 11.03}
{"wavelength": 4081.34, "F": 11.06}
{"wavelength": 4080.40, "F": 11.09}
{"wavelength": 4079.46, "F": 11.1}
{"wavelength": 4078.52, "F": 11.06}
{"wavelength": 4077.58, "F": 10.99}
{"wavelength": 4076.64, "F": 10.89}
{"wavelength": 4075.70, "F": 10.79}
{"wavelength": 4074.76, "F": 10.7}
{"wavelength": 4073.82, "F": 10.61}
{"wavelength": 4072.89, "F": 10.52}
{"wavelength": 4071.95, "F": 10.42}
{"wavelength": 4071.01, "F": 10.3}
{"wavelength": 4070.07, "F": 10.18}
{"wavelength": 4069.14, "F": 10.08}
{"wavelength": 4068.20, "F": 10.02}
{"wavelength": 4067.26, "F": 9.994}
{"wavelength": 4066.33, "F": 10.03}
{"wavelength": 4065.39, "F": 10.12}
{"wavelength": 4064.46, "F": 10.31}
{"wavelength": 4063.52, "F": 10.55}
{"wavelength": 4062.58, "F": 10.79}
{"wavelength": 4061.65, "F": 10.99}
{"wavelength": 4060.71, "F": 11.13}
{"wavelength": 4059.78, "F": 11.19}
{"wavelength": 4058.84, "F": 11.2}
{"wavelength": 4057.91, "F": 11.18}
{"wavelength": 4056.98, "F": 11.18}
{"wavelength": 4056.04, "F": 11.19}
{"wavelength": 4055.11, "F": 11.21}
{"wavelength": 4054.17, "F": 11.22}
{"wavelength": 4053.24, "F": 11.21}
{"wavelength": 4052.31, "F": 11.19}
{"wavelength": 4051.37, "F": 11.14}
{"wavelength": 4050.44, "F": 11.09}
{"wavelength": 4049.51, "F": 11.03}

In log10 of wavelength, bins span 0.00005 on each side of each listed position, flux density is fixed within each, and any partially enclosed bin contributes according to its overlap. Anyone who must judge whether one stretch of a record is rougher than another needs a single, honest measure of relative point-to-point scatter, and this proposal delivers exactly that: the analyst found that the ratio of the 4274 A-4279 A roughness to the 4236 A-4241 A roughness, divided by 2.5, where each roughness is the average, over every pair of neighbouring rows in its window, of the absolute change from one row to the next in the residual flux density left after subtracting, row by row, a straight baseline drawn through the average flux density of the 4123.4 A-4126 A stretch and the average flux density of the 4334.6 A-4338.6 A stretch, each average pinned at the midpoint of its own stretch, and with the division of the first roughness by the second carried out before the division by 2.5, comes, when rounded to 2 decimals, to 0.16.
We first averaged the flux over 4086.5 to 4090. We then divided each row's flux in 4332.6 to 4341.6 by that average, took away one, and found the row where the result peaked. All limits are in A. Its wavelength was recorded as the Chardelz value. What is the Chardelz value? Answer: 4333.14 A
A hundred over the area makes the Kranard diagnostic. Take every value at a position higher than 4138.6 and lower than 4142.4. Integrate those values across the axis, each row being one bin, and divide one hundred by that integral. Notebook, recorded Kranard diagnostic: 2.5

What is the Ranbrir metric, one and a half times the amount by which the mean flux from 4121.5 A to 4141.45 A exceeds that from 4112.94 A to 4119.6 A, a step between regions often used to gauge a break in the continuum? -1.0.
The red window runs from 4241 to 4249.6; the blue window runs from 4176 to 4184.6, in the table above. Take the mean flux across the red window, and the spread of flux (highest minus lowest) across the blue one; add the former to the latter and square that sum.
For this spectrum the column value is 127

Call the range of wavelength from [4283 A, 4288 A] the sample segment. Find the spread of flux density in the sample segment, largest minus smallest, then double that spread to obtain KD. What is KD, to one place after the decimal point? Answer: 1.3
